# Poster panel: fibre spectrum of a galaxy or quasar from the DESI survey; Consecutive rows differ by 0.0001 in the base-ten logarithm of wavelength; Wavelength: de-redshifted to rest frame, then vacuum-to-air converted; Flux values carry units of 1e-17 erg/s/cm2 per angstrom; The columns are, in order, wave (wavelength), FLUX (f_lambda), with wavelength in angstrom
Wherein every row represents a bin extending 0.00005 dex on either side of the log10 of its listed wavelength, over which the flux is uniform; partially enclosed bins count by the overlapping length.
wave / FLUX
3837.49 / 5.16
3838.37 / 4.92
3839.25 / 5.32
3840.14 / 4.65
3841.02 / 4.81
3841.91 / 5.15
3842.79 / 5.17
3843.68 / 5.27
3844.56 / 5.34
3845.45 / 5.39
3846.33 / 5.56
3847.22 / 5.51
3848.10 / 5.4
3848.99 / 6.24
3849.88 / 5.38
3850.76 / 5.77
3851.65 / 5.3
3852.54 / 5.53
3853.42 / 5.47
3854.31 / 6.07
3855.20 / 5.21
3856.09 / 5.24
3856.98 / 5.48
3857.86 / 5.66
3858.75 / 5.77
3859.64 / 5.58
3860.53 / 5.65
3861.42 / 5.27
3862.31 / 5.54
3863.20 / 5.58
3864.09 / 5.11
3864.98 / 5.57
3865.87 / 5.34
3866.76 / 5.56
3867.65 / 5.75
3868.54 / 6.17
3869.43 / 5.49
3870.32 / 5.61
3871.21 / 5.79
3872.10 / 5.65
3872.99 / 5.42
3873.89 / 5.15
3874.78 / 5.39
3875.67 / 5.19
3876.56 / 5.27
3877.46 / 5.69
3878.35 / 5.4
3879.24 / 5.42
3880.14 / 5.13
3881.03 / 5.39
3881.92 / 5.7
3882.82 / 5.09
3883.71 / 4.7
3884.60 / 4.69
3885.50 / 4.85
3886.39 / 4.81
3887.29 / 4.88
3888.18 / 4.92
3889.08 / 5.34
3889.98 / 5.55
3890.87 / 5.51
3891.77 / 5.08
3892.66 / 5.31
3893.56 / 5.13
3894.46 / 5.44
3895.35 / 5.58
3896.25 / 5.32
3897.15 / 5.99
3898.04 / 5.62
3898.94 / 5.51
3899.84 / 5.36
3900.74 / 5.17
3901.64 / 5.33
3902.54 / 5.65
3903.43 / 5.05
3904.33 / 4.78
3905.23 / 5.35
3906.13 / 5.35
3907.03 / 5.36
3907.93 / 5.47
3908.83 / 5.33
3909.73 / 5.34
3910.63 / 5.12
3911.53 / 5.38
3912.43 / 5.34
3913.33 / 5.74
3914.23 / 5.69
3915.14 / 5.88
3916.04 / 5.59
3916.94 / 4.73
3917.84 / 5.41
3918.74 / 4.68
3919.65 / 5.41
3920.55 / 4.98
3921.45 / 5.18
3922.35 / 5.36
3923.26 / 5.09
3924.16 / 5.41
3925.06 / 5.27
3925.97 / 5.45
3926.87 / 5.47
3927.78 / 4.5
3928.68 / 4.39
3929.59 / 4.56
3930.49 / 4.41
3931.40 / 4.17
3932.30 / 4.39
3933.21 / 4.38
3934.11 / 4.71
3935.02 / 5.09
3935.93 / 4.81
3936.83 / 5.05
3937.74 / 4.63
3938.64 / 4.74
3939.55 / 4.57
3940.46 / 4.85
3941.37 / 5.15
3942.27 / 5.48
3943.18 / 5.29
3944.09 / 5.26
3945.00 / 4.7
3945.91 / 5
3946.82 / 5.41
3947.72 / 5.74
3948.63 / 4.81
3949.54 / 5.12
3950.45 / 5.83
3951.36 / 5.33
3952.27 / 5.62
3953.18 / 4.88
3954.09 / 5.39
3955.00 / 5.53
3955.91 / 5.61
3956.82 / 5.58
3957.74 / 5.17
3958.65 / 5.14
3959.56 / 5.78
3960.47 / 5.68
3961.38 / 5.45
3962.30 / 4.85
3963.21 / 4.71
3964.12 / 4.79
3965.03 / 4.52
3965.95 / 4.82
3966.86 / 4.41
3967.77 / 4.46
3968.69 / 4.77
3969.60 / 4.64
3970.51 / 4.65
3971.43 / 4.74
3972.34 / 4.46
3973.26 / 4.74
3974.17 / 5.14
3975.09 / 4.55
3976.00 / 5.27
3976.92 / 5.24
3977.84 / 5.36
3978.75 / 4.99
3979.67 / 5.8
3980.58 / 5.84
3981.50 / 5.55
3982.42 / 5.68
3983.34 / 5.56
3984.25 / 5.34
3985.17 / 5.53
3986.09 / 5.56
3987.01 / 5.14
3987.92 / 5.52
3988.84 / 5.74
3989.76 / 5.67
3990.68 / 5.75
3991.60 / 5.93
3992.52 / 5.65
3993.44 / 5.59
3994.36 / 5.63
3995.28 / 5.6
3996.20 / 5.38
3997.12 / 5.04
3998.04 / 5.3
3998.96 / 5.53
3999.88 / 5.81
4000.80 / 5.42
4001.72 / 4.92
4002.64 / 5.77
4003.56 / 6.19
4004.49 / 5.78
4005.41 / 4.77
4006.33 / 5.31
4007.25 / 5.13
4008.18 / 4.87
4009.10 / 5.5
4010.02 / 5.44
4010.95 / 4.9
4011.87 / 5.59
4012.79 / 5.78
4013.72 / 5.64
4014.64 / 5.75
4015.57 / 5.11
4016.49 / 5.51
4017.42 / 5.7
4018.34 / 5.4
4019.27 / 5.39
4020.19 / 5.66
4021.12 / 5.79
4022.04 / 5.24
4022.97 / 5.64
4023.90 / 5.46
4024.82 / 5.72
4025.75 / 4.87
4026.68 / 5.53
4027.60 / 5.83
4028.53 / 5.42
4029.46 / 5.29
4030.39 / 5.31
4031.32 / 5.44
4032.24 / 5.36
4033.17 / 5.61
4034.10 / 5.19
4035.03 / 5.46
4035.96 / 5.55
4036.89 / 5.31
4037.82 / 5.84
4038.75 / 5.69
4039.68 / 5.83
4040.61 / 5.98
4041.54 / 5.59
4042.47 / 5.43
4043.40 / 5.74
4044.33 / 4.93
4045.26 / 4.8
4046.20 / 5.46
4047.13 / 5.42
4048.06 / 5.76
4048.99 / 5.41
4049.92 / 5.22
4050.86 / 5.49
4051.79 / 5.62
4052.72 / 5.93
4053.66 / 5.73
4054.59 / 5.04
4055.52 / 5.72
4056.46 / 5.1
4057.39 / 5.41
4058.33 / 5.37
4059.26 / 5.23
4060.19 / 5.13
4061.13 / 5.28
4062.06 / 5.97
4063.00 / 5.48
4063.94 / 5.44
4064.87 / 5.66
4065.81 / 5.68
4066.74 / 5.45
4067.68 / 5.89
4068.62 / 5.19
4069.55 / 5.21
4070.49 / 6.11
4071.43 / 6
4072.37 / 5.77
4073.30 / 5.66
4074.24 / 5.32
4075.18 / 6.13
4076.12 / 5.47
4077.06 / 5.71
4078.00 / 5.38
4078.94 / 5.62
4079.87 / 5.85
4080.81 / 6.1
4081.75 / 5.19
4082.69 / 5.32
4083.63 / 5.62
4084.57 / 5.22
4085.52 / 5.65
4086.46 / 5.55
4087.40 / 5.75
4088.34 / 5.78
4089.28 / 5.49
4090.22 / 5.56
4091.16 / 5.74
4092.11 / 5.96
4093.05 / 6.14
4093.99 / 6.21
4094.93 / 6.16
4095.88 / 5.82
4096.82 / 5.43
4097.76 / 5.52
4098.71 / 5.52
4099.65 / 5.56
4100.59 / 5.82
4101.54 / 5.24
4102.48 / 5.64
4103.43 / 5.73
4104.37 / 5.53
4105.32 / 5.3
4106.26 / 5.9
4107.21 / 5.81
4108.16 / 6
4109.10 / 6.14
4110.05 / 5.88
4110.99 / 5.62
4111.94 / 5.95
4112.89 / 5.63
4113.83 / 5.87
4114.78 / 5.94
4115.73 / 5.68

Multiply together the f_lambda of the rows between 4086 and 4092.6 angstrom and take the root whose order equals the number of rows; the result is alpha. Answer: 5.69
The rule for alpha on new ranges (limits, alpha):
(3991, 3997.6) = 5.54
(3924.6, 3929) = 4.99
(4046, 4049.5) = 5.51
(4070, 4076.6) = 5.77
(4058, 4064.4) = 5.41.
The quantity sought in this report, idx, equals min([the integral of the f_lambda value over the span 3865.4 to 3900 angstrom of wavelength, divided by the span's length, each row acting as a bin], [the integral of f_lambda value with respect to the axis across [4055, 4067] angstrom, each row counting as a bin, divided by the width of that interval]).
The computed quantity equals 5.36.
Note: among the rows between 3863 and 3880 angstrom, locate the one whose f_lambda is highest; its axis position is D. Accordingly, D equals 3868.54 angstrom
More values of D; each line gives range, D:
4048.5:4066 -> 4062.06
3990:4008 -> 4003.56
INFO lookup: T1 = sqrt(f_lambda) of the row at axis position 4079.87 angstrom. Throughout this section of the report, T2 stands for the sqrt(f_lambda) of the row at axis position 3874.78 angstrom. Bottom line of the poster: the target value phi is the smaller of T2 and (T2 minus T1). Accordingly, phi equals -0.10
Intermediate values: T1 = 2.42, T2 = 2.322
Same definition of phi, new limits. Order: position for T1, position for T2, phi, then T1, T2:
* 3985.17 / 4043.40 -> 0.04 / 2.35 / 2.396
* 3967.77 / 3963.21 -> 0.06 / 2.11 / 2.170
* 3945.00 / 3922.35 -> 0.15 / 2.17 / 2.315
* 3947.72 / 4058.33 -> -0.08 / 2.40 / 2.317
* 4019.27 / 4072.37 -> 0.08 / 2.32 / 2.402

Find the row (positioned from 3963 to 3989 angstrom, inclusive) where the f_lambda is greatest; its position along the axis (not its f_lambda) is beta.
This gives 3980.58 angstrom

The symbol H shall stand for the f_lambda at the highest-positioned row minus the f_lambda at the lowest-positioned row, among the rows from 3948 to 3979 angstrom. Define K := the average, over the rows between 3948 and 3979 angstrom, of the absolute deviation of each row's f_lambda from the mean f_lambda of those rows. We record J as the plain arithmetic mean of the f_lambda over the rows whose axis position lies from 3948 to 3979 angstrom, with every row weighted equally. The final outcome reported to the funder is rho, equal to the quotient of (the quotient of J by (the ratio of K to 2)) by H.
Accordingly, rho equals 154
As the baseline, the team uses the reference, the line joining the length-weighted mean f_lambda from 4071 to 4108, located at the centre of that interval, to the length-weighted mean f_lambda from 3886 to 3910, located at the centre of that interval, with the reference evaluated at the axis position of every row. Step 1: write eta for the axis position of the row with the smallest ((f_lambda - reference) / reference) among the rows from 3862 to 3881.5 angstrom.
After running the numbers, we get 3880.14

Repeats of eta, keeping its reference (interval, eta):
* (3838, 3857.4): 3840.14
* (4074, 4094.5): 4081.75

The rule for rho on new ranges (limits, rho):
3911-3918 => 1430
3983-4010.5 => -371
